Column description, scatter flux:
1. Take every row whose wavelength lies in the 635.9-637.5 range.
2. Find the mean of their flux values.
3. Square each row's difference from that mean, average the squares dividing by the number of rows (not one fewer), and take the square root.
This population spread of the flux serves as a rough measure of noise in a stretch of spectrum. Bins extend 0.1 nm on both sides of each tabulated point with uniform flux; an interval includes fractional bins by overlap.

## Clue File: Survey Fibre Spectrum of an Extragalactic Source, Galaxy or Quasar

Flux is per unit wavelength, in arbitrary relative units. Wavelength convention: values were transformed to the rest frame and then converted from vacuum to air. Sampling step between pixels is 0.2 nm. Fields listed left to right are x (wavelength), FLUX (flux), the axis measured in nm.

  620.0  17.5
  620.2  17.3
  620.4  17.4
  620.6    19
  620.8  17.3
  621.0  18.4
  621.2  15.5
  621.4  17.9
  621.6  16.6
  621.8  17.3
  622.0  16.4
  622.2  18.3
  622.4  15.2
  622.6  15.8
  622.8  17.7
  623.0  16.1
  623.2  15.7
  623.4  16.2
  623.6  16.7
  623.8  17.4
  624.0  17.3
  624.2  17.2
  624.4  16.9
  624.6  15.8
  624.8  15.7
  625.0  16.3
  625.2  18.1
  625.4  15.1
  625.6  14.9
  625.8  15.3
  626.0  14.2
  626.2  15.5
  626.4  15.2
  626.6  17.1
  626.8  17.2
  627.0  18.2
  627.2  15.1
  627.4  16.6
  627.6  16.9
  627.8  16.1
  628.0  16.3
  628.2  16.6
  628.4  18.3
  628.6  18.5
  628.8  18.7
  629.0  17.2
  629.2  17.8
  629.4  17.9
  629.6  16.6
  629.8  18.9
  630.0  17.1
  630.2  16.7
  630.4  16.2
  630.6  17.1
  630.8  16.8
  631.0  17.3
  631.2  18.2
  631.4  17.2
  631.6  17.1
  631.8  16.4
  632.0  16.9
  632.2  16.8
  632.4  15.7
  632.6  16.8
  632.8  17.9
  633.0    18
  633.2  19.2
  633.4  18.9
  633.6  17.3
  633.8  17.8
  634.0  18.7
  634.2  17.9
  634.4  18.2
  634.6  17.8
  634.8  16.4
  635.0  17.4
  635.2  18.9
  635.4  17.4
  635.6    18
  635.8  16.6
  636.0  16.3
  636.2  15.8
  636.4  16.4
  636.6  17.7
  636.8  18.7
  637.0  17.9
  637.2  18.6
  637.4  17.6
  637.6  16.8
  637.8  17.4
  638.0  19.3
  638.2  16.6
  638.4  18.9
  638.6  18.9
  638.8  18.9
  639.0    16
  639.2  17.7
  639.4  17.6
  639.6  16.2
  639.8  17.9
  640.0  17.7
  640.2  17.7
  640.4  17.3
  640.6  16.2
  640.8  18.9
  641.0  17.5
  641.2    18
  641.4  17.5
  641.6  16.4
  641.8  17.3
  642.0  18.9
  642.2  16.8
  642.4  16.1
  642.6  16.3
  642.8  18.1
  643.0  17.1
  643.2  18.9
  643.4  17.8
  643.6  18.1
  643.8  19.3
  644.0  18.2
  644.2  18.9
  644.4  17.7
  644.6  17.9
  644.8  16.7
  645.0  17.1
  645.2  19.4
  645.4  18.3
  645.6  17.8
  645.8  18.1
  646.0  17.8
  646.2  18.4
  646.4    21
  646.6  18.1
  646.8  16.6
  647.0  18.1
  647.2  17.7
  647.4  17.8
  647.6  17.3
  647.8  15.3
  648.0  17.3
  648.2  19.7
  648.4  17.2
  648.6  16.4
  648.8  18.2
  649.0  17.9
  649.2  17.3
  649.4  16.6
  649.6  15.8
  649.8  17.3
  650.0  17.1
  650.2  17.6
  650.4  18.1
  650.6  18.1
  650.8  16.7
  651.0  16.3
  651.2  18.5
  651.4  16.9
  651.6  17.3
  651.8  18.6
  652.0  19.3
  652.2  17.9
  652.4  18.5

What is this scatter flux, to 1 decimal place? 1.0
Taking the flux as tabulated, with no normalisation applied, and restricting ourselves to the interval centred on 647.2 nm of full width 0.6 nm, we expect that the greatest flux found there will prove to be 18.1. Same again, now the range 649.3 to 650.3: 17.6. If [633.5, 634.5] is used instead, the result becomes 18.7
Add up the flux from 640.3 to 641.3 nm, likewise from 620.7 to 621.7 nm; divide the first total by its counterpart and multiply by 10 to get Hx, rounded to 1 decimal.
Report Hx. 10.3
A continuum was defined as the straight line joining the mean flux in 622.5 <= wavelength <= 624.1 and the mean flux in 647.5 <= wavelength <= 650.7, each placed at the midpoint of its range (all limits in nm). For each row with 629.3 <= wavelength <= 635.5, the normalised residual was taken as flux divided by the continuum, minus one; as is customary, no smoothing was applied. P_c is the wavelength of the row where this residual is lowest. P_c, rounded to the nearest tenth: 632.4 nm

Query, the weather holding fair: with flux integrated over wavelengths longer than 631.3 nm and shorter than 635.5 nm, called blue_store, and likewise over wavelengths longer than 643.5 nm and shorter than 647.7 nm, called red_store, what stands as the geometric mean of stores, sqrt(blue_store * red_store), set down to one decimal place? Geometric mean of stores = 74.9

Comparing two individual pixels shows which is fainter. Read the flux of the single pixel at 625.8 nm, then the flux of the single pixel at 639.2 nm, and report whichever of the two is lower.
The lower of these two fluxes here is 15.3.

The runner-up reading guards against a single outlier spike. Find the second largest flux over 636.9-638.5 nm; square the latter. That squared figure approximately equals 357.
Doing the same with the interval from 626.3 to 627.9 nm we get 296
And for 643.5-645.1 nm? 357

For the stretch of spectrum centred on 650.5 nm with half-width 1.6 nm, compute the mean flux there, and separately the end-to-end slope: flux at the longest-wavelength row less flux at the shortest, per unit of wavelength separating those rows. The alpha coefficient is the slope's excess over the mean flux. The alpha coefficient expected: -17.0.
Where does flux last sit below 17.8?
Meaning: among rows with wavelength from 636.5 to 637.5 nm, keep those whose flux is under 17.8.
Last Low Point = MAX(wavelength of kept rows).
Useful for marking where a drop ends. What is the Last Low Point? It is 637.4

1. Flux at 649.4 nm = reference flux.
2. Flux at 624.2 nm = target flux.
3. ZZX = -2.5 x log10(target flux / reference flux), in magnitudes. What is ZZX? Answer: -0.04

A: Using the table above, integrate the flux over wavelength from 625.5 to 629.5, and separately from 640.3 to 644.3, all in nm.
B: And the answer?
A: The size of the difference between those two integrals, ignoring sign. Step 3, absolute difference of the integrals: 4.0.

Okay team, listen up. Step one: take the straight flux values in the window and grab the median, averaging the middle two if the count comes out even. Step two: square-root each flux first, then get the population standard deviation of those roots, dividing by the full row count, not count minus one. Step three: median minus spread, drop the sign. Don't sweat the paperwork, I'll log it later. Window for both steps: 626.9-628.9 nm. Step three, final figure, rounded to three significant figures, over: 16.6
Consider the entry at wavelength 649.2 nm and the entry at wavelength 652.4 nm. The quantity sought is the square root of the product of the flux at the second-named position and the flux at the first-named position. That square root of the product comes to 17.9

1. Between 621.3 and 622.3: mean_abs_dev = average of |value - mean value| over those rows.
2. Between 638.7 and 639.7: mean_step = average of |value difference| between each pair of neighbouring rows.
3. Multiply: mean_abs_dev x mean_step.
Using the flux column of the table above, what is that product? 1.0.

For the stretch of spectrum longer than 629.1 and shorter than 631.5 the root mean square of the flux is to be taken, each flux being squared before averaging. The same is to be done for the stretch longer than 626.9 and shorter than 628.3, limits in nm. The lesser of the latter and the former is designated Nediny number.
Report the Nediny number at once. 16.6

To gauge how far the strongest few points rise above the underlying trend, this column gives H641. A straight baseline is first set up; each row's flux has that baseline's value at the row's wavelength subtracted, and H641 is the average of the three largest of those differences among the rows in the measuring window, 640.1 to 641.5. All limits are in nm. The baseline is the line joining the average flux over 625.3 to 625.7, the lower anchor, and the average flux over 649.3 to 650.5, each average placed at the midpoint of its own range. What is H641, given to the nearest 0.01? 1.90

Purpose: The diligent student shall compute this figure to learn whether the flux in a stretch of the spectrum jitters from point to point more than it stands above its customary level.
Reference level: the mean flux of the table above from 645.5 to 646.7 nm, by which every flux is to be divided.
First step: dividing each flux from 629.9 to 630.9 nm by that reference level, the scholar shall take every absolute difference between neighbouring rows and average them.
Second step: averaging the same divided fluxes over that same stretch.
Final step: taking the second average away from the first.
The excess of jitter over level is -0.877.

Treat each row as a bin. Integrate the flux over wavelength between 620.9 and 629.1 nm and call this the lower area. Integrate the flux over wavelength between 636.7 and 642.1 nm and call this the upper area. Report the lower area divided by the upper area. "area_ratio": 1.4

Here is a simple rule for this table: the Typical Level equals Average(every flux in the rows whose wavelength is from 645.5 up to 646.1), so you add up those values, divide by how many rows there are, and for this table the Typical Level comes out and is 17.9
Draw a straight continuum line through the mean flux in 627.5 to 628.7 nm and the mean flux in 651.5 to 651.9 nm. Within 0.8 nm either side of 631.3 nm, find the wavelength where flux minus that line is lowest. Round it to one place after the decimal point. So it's 631.8 nm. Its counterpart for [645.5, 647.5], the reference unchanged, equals 646.8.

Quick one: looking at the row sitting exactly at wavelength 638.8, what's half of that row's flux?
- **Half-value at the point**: 9.45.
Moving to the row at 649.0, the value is 8.95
